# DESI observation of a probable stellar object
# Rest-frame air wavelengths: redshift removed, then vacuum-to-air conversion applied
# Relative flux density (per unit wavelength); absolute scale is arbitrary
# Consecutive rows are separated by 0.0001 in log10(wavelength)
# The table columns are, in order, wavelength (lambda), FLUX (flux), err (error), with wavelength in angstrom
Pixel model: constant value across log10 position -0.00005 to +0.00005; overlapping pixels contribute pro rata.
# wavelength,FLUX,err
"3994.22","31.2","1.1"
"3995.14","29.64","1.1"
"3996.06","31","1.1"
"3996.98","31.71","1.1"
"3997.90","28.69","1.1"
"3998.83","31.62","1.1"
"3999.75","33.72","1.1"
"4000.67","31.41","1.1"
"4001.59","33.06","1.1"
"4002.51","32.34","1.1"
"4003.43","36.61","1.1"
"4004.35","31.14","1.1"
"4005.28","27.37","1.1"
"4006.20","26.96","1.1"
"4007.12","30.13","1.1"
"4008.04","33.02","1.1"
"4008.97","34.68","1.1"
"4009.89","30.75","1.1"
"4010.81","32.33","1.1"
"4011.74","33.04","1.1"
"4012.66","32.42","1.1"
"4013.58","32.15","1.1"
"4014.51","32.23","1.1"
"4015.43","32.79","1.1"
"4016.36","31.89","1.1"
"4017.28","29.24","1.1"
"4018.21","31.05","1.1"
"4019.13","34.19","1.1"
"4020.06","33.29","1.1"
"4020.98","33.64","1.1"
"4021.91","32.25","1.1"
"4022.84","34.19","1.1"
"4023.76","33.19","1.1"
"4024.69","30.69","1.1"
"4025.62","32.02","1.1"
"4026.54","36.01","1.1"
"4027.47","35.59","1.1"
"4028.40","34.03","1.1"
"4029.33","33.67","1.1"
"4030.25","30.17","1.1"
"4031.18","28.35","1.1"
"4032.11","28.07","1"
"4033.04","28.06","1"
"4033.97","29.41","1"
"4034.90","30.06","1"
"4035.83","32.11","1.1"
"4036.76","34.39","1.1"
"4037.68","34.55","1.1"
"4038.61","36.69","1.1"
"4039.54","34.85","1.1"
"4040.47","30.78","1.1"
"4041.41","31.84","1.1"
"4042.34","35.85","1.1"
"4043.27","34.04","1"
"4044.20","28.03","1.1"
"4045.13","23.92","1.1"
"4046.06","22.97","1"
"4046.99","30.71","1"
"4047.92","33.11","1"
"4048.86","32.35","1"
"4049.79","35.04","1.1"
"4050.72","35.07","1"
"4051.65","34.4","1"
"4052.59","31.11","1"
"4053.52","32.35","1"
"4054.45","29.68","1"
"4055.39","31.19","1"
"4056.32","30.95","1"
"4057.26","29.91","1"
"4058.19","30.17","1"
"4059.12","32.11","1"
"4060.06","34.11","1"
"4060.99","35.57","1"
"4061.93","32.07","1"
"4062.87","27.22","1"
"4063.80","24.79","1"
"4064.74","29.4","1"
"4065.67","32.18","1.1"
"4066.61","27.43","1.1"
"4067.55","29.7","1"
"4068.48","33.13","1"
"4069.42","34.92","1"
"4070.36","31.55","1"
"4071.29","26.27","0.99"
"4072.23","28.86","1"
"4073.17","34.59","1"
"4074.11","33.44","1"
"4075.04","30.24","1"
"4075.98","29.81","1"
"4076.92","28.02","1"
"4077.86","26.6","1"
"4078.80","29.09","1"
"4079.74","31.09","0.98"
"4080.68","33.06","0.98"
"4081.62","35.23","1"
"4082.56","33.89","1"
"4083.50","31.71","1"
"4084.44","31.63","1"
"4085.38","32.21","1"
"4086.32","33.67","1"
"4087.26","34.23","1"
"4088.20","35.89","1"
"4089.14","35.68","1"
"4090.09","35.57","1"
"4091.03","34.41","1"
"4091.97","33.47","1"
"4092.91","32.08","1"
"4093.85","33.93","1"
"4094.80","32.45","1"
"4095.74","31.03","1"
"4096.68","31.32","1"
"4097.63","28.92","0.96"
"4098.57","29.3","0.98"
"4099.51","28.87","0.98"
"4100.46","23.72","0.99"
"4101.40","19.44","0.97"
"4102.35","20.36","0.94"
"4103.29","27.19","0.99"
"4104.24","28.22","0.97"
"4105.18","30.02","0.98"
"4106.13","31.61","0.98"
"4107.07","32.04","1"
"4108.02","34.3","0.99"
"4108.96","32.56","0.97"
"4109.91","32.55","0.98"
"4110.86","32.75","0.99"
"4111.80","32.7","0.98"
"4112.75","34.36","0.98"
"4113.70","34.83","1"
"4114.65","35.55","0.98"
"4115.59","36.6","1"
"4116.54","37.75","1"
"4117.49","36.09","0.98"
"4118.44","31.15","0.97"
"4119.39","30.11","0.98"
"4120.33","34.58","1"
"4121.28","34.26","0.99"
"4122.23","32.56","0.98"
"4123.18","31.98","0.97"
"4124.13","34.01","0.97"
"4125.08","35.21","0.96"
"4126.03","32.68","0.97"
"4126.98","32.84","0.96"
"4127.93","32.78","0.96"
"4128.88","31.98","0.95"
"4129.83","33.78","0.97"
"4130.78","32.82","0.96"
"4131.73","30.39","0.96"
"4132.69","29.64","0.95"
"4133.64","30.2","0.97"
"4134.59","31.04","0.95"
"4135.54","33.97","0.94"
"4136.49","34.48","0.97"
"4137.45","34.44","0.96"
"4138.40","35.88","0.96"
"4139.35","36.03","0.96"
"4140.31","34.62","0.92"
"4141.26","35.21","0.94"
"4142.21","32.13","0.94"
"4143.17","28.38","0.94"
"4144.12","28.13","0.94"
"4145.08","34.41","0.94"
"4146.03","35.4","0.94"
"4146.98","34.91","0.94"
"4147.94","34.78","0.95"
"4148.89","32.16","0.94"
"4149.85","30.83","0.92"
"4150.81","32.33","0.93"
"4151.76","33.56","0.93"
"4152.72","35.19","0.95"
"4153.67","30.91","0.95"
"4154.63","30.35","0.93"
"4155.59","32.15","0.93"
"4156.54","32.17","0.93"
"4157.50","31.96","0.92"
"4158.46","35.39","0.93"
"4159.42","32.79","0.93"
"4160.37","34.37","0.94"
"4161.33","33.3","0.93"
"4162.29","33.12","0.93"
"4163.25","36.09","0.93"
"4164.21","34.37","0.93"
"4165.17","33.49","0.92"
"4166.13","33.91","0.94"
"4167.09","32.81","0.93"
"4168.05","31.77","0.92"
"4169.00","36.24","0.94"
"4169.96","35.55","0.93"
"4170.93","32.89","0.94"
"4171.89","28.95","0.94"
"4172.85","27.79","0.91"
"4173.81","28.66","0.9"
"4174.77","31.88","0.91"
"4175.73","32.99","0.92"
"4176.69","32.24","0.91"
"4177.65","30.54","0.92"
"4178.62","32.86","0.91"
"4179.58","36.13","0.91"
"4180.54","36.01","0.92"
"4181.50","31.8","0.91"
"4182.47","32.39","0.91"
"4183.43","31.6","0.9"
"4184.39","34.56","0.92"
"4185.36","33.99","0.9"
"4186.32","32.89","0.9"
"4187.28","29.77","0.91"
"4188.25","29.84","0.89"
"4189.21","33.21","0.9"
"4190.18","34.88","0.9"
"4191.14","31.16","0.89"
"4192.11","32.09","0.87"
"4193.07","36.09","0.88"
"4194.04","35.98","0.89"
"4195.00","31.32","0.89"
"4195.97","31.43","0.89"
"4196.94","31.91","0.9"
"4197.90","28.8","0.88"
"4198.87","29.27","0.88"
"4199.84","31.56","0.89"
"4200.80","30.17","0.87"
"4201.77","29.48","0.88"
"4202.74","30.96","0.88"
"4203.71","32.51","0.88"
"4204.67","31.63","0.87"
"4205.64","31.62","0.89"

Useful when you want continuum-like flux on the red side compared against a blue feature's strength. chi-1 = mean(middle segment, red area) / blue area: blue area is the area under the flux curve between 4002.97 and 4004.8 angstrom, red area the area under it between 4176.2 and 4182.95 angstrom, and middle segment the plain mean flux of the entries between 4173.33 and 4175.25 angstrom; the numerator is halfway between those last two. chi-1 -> 2.0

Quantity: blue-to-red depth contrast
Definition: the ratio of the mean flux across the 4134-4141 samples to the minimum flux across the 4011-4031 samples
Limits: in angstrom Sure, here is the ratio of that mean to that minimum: 1.17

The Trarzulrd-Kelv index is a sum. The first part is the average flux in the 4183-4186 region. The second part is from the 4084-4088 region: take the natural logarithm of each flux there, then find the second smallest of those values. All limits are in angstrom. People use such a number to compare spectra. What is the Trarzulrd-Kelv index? 36.9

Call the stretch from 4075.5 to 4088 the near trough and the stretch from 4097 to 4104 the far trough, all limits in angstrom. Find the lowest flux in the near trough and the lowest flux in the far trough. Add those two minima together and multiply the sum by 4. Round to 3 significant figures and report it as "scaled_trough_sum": 184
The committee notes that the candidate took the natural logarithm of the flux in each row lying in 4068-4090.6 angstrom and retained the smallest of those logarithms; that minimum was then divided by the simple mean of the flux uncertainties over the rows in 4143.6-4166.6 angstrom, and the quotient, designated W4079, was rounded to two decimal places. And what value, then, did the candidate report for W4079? 3.50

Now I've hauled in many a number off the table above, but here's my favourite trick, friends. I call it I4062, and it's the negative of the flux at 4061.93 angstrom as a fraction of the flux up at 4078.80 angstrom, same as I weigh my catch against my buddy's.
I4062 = -1.10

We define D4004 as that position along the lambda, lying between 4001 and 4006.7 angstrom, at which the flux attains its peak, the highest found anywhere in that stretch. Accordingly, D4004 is 4003.43 angstrom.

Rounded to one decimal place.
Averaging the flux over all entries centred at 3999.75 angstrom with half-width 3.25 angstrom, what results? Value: 31.8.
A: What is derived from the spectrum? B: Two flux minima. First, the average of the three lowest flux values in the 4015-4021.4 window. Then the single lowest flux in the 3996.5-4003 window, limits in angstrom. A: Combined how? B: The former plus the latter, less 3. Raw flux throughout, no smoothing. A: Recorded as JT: 56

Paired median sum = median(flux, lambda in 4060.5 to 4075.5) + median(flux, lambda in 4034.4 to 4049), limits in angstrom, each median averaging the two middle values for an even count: 63.1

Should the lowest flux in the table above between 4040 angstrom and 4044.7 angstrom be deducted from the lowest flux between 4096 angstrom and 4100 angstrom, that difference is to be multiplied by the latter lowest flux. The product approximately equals 24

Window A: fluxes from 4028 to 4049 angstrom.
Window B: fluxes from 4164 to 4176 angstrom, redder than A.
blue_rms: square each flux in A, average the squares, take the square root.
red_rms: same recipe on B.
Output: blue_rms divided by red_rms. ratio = 0.97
